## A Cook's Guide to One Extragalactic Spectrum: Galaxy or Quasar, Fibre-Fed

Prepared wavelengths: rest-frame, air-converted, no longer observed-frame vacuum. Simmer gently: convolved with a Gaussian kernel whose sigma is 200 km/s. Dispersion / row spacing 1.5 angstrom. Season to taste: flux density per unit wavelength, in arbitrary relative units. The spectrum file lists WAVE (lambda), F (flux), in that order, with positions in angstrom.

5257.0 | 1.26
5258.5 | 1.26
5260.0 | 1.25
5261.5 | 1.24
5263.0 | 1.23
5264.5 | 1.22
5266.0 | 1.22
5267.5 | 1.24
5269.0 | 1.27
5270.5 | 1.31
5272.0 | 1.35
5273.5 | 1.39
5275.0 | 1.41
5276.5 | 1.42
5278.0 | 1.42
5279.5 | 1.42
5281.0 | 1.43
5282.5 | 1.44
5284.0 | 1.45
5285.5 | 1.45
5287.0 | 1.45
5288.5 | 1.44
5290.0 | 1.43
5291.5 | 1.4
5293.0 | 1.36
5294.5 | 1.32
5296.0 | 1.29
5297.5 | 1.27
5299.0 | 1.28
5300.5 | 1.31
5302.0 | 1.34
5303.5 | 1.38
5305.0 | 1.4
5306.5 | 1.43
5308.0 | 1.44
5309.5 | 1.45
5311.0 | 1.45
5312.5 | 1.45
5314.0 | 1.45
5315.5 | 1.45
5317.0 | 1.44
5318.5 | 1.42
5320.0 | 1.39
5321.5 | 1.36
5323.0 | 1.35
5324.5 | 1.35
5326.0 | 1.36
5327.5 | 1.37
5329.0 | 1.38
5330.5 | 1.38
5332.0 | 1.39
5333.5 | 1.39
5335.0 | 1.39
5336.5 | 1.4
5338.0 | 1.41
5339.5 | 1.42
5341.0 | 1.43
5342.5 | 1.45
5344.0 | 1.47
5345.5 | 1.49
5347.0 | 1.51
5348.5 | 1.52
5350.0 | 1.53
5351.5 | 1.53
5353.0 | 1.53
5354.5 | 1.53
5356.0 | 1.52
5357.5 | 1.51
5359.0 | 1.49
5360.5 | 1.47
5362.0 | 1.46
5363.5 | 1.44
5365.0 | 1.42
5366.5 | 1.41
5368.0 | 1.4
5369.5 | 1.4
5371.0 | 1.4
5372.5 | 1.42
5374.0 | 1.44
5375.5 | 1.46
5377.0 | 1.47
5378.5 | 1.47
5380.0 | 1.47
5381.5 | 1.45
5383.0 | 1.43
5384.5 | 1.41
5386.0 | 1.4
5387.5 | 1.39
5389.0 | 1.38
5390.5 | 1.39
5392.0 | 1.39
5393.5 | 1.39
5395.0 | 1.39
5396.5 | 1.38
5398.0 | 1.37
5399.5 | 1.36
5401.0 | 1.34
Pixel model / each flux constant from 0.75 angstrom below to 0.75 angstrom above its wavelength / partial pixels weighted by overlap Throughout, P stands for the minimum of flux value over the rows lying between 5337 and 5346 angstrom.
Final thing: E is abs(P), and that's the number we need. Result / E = 1.41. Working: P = 1.41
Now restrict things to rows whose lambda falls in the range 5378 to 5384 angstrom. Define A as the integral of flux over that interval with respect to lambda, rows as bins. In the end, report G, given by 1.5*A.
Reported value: 13.07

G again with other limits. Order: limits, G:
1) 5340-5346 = 13.11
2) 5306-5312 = 12.99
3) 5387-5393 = 12.49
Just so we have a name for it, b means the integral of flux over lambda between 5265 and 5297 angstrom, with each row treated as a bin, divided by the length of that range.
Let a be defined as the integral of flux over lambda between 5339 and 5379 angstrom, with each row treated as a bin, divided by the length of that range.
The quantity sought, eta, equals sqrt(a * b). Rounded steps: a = 1.47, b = 1.37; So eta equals 1.42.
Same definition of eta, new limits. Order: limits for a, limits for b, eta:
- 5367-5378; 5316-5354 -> 1.43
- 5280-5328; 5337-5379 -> 1.43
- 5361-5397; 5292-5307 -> 1.38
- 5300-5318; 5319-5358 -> 1.43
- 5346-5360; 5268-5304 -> 1.44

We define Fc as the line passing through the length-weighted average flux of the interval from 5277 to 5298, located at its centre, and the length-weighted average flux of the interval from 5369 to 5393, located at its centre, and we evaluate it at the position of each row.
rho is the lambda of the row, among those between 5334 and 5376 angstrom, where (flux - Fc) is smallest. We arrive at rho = 5335.0 angstrom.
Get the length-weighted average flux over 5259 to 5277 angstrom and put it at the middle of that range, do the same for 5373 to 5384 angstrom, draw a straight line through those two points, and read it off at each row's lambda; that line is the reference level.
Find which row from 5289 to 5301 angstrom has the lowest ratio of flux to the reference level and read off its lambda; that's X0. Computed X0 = 5297.5 angstrom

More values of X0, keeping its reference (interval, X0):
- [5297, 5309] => 5297.5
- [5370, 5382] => 5371.0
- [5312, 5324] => 5323.0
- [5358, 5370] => 5369.5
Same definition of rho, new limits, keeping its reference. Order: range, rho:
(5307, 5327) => 5324.5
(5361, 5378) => 5371.0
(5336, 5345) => 5336.5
